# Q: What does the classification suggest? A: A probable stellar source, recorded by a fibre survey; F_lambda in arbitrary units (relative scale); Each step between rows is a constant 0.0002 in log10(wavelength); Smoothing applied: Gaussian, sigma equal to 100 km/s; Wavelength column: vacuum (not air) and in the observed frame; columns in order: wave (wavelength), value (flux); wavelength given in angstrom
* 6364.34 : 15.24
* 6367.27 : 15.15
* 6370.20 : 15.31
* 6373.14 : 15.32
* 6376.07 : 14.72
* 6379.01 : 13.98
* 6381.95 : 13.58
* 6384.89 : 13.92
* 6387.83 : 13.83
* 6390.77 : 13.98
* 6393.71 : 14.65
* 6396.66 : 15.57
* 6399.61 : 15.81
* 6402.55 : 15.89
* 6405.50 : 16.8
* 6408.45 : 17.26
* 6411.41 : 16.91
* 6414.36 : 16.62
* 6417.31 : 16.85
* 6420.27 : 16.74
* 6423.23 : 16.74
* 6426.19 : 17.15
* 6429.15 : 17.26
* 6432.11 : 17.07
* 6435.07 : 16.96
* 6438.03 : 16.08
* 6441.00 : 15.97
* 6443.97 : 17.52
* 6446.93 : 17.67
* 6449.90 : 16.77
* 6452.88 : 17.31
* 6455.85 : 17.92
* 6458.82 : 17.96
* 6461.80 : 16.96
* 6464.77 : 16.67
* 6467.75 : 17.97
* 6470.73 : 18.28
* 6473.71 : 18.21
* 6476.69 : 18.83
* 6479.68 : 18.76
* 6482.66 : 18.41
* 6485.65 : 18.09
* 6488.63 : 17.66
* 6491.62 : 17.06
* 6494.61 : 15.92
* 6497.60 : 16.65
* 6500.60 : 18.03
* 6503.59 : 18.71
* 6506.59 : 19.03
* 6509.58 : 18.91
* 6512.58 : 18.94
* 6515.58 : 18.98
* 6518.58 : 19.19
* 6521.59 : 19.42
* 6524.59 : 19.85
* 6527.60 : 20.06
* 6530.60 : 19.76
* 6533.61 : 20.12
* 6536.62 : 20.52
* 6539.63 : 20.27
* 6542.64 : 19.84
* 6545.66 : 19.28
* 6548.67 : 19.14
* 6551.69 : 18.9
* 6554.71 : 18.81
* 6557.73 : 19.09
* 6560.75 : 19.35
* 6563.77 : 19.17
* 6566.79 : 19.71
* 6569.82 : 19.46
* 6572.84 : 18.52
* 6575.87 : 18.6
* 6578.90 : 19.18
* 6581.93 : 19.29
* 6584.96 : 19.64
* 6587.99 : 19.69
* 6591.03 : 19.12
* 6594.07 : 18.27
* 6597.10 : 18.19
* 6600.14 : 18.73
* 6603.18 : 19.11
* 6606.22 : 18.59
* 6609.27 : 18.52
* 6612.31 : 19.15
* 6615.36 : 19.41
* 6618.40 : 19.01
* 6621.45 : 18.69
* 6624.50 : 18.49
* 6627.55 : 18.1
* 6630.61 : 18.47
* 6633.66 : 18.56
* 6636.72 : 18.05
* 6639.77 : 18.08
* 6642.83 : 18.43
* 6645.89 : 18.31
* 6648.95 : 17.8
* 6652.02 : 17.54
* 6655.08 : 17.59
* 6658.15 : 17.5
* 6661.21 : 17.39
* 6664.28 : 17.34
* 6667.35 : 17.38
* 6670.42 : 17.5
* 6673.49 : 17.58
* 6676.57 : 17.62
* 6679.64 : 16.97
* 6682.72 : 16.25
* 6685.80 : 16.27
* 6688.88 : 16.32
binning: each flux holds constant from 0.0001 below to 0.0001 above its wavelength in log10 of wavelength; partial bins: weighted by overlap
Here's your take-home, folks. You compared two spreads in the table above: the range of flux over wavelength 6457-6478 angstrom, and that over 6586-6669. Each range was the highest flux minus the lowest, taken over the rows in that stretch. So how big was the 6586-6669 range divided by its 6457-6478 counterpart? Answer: 1.09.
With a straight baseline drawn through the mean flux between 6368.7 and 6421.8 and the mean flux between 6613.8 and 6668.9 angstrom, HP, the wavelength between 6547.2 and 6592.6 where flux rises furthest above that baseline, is 6566.79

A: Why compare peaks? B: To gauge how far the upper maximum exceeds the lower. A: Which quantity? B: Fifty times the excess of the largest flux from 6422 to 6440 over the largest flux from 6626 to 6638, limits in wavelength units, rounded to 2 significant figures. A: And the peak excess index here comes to -65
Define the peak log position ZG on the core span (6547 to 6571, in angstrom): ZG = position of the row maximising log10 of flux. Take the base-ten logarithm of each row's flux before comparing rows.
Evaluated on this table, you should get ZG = 6566.79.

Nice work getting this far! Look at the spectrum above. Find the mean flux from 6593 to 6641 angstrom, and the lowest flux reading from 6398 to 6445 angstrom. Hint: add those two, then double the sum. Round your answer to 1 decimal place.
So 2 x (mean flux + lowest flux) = 68.8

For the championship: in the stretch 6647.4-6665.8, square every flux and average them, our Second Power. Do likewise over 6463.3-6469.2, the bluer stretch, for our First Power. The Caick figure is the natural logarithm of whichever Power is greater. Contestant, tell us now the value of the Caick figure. 5.73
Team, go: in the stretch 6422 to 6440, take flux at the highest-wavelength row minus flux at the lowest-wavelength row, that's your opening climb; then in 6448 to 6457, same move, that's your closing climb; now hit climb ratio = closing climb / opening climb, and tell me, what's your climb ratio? -1.7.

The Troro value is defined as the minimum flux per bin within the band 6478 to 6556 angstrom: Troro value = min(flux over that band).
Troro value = 15.92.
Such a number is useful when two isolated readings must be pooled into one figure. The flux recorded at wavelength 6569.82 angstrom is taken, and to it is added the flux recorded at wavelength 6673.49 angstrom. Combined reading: 37.0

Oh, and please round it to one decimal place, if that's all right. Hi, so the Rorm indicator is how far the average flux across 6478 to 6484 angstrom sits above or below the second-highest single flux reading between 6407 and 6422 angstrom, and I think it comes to 1.7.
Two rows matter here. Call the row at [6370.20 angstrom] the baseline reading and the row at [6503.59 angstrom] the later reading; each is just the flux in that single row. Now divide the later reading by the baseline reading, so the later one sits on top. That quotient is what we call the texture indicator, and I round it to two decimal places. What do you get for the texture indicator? 1.22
